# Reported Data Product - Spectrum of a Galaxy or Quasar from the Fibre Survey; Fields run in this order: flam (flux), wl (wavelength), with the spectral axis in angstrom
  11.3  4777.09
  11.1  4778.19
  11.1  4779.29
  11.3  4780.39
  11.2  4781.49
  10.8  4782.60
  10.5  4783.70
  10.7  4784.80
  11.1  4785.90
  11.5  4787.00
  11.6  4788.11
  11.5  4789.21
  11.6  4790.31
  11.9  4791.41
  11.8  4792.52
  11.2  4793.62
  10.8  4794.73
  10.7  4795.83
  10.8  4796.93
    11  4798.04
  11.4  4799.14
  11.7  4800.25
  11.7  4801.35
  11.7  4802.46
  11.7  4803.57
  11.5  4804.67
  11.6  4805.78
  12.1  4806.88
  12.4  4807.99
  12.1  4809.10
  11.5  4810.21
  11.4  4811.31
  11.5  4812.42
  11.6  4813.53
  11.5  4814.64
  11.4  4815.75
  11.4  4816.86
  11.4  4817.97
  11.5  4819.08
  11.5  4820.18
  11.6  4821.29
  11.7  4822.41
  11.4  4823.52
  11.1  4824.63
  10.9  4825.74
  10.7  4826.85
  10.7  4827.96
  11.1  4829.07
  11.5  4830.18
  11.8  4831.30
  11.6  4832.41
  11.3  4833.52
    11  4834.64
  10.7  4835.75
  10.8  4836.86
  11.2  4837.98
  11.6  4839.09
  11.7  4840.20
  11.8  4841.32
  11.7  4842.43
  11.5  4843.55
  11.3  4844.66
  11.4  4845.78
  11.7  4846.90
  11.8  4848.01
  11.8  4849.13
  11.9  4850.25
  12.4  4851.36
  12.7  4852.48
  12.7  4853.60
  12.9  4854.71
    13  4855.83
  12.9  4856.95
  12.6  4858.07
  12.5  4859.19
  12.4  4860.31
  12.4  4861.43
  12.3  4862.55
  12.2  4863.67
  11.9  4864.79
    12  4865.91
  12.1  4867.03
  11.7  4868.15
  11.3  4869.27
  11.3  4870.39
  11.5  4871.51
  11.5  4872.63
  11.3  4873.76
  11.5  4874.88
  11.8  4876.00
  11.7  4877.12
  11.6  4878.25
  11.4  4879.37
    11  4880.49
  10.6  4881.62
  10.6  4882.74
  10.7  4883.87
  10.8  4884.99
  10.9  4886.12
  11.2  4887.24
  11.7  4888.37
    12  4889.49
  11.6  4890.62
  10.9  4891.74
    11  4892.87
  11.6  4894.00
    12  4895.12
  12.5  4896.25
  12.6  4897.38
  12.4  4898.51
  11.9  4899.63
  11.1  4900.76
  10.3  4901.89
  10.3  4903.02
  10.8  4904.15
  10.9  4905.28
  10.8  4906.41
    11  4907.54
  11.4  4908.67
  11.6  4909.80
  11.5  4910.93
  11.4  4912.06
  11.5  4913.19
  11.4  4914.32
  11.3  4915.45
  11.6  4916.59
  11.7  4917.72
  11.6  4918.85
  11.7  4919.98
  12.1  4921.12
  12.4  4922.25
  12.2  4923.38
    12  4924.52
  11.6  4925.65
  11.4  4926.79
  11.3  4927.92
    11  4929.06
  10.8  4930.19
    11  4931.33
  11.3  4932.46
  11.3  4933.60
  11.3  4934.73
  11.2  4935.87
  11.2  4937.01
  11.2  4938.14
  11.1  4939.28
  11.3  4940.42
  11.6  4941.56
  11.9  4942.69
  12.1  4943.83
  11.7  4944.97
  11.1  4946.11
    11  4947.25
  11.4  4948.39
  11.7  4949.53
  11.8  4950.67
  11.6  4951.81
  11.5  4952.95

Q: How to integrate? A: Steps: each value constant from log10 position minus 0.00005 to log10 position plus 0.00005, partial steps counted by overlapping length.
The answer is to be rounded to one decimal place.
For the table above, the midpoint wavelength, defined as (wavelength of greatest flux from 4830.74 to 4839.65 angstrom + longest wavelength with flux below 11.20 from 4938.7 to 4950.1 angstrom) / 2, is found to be 4889.3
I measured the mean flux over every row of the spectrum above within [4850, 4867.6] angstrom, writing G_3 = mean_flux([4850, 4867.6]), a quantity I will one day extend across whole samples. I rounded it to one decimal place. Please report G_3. 12.4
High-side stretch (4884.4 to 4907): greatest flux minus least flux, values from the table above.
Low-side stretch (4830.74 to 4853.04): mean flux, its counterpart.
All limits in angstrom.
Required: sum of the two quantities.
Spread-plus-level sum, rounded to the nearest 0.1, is 13.9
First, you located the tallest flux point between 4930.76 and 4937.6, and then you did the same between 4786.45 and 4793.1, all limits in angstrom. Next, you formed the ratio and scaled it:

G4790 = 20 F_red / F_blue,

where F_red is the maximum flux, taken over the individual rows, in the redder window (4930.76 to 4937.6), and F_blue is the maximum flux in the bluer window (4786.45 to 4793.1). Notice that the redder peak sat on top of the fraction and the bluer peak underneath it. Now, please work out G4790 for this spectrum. 19.0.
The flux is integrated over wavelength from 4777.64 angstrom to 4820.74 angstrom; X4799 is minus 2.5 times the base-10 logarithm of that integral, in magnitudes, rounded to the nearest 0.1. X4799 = -6.7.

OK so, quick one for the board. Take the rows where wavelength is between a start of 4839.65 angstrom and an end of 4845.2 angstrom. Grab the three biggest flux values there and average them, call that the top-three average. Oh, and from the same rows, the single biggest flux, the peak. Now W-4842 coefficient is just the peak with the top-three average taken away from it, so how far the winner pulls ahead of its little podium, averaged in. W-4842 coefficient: 0.1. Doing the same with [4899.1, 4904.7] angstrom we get 0.6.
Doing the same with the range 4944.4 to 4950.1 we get 0.1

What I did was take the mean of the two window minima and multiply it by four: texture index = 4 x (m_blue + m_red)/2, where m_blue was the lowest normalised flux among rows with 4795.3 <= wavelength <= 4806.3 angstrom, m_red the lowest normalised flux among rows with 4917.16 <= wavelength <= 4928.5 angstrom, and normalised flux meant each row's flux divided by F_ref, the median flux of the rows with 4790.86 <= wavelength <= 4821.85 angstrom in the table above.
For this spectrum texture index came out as 3.83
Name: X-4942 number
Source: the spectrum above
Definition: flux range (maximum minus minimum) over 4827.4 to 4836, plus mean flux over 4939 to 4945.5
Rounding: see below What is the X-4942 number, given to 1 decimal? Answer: 12.7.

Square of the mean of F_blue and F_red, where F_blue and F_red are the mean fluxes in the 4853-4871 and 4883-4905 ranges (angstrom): 140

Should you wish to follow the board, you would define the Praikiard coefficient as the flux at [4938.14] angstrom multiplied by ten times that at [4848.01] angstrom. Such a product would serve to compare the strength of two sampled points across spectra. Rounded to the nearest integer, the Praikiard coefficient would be 1322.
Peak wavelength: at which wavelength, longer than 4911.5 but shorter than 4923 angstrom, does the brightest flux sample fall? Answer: 4922.25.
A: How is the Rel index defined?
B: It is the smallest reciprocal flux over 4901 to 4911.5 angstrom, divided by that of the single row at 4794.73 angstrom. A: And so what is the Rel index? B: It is 0.93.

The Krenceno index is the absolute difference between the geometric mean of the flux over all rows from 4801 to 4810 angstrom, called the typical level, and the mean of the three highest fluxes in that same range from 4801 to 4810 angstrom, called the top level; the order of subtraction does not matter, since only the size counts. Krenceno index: 0.35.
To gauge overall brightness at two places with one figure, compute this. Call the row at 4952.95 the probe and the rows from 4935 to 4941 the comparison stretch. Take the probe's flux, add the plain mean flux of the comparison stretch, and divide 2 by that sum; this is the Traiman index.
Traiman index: 0.0881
